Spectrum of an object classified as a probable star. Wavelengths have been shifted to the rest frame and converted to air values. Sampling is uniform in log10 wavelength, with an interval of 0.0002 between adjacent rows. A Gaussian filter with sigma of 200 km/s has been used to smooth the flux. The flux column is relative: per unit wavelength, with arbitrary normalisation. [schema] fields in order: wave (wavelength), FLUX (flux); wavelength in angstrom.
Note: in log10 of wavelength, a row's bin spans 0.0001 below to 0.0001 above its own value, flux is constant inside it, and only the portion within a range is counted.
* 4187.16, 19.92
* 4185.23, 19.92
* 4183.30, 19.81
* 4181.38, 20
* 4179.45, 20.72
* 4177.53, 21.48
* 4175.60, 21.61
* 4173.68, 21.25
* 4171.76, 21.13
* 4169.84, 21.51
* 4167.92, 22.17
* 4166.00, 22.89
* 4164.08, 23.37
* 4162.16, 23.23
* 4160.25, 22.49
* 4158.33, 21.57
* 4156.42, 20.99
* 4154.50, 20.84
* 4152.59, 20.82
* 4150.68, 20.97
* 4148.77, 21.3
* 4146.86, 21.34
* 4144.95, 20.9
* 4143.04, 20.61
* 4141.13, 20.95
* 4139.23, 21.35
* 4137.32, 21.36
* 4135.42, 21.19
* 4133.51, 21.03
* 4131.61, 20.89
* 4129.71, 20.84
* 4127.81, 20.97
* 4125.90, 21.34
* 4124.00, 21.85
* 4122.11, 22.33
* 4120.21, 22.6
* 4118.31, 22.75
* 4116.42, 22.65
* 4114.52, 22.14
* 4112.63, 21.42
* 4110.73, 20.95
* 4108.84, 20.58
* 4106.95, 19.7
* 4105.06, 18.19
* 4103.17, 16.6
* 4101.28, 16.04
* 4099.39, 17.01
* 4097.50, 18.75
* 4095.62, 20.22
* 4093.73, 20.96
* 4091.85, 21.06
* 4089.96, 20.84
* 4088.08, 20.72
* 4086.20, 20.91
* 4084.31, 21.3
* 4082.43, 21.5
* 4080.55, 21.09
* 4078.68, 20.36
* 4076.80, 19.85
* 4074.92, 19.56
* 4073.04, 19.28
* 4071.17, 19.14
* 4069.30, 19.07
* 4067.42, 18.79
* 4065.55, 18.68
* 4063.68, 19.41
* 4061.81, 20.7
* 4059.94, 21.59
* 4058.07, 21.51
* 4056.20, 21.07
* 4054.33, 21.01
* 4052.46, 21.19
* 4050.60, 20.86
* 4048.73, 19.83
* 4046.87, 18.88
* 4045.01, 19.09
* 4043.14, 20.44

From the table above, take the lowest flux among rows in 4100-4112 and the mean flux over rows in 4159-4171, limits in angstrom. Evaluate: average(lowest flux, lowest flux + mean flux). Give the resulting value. 27.3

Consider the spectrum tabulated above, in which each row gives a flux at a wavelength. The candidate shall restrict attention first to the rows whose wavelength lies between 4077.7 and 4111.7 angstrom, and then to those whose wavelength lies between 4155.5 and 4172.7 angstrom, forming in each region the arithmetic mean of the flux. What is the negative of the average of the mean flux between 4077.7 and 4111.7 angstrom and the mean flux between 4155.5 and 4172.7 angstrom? -21.0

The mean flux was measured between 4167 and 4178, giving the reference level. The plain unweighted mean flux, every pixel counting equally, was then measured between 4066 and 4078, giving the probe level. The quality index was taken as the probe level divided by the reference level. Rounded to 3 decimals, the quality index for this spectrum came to 0.896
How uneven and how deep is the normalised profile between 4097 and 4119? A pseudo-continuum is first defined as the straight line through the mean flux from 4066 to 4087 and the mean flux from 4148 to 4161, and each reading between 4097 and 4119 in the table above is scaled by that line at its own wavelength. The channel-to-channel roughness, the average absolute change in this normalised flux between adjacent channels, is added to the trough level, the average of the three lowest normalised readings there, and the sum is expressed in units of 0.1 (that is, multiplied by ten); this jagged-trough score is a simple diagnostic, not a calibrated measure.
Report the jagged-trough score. 8.5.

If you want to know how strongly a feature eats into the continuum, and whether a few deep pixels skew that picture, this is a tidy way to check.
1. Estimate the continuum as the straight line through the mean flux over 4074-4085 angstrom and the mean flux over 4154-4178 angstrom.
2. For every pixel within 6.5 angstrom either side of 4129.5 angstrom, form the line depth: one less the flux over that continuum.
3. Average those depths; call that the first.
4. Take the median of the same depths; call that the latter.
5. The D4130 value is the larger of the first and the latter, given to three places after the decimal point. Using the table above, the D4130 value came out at 0.017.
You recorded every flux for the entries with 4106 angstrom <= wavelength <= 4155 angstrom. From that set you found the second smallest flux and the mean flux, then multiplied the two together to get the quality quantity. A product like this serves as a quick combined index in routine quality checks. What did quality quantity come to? 438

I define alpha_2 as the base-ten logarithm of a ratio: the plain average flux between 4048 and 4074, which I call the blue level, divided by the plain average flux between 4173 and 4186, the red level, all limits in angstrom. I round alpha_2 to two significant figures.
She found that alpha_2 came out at -0.011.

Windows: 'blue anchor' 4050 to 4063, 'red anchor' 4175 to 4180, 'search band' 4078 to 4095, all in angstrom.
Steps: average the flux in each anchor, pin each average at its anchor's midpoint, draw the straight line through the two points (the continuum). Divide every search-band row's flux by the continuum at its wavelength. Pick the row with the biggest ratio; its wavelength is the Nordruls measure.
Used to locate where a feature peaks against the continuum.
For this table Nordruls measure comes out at 4082.43 angstrom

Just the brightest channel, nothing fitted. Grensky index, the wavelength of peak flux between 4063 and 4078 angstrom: 4076.80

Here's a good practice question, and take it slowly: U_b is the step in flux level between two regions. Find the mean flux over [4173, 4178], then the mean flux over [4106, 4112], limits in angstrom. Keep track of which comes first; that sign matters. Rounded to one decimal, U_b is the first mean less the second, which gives 1.0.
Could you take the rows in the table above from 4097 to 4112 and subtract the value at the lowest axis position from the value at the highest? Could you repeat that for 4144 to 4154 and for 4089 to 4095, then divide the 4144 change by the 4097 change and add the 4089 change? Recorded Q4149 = 0.1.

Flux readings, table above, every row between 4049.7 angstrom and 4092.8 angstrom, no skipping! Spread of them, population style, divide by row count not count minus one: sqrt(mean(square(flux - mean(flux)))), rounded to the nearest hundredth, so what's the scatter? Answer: 0.93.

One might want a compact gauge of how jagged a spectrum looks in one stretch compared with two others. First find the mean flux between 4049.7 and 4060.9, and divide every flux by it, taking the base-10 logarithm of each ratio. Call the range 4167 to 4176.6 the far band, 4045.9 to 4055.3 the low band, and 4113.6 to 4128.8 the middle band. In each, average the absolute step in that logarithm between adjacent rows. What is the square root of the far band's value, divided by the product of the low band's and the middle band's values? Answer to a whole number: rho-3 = 964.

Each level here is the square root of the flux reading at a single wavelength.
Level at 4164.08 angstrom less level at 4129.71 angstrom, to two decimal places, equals 0.27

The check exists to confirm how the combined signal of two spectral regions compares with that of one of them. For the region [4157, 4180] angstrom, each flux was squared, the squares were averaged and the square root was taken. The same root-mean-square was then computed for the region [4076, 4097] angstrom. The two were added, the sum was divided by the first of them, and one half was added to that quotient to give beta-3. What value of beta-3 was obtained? 2.45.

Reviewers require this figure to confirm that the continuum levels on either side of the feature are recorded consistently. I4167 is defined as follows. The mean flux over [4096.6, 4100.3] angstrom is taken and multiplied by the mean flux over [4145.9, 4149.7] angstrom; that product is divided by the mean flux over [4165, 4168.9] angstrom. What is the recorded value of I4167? 16.9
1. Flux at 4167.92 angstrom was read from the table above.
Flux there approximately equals 22.17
